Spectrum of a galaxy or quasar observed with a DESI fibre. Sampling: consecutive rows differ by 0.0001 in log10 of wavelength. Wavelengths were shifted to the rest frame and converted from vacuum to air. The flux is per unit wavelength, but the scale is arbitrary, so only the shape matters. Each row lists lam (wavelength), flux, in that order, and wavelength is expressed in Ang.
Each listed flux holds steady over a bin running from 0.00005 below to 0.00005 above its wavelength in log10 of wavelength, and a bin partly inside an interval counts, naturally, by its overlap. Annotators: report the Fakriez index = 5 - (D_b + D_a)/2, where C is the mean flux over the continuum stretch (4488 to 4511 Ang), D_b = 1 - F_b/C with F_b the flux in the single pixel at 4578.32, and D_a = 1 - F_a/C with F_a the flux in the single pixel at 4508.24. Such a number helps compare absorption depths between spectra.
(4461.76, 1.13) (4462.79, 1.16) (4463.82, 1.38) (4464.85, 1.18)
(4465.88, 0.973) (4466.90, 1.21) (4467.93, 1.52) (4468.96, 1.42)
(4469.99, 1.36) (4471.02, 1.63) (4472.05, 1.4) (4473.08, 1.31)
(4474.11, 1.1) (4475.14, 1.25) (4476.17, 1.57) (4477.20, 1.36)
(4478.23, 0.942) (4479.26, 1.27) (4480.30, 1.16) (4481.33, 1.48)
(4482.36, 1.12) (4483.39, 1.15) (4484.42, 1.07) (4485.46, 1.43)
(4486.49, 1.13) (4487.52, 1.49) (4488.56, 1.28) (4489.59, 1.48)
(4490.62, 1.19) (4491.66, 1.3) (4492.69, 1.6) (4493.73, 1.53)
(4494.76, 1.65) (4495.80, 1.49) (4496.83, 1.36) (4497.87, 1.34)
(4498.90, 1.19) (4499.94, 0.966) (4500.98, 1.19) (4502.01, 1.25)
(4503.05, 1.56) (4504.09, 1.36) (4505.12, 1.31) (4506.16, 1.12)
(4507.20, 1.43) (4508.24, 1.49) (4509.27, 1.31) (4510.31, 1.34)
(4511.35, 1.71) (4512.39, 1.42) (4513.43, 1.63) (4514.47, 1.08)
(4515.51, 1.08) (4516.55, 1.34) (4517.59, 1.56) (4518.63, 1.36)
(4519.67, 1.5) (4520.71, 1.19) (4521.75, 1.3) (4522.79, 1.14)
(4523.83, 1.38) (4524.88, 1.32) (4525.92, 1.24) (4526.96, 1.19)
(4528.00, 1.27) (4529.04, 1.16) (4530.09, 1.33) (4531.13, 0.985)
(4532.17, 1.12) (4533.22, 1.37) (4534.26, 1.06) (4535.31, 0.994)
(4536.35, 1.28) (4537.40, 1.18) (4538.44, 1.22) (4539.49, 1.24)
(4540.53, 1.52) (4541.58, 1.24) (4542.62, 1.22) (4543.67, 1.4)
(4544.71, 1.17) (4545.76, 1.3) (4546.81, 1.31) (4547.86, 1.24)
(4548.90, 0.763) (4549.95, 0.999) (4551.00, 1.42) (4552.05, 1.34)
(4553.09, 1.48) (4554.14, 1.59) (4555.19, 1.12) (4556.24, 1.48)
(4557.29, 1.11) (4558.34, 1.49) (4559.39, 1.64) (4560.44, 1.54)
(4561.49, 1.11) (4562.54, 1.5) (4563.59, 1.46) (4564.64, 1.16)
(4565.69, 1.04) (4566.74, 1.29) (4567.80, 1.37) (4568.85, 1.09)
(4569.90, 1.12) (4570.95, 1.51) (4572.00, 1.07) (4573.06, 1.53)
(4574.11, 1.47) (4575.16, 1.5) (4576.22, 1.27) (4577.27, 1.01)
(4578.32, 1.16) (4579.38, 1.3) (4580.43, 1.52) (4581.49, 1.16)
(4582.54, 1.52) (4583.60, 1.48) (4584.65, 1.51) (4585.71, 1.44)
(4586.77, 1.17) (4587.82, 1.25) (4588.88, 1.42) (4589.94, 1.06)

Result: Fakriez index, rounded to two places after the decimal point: 4.98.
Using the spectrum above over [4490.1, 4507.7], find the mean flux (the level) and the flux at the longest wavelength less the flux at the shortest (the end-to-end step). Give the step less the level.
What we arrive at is -1.1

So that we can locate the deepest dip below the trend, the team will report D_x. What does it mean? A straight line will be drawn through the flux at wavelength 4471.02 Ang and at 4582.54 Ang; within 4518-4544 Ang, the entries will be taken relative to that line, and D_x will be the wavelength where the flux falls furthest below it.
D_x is 4531.13 Ang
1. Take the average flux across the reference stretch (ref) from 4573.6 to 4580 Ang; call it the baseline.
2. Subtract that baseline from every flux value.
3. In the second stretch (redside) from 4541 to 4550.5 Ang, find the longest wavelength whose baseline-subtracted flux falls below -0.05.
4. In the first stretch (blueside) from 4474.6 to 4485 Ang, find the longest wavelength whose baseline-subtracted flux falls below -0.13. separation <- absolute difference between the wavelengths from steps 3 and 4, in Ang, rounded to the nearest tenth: 65.5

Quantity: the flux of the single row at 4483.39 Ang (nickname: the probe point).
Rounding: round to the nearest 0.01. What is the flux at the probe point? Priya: 1.15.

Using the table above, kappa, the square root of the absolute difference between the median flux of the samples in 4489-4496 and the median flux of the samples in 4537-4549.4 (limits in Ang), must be 0.50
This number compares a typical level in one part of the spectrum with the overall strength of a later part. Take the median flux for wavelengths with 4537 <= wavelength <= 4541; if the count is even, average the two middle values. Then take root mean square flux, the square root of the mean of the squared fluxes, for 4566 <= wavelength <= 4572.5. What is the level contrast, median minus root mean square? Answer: -0.02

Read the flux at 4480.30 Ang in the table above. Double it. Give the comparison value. 2.3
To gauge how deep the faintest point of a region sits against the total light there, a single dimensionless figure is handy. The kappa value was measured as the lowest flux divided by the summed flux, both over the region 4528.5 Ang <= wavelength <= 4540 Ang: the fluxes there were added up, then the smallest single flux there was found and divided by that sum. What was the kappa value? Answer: 0.076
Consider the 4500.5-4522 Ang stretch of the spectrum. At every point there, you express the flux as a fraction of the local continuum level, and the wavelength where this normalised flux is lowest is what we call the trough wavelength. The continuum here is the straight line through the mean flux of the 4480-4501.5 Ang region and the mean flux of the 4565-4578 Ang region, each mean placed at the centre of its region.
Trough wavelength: 4514.47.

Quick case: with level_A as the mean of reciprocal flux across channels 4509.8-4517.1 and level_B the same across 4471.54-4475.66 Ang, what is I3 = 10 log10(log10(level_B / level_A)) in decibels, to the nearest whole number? -16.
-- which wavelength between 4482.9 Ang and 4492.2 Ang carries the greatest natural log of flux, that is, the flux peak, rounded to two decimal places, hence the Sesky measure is 4487.52 Ang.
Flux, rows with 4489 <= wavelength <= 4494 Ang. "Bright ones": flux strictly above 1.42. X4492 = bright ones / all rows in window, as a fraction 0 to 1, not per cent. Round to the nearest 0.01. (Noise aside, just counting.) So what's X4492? 0.60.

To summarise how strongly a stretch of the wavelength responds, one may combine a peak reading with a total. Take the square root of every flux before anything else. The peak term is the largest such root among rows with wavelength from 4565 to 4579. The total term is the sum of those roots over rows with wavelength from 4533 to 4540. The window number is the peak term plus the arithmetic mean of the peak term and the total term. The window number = 5.7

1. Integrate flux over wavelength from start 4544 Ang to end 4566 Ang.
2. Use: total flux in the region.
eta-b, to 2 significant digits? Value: 29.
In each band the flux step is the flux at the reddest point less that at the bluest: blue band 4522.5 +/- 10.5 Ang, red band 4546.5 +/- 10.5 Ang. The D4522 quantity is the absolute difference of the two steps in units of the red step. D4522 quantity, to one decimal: 2.5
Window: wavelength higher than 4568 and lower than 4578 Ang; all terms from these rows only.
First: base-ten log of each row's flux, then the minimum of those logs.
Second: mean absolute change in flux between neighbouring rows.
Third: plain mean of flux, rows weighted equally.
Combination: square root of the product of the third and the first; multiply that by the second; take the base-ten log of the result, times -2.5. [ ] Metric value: 4.38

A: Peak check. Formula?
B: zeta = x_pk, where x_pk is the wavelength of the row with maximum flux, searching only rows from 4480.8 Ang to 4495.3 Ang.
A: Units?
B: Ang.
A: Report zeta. 4494.76 Ang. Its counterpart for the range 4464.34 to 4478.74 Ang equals 4471.02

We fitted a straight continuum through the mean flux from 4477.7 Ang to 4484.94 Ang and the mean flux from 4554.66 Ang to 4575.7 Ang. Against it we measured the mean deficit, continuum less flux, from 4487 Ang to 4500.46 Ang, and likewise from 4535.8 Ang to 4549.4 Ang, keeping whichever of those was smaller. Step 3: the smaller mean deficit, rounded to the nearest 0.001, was -0.180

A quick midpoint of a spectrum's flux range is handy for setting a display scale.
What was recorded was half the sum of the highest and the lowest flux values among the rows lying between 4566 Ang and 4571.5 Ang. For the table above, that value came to 1.300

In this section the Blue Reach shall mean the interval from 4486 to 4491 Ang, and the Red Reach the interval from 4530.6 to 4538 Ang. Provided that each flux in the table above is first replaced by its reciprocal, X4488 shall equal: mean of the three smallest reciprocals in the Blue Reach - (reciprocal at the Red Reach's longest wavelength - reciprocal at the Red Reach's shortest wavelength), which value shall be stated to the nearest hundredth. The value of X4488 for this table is 0.88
